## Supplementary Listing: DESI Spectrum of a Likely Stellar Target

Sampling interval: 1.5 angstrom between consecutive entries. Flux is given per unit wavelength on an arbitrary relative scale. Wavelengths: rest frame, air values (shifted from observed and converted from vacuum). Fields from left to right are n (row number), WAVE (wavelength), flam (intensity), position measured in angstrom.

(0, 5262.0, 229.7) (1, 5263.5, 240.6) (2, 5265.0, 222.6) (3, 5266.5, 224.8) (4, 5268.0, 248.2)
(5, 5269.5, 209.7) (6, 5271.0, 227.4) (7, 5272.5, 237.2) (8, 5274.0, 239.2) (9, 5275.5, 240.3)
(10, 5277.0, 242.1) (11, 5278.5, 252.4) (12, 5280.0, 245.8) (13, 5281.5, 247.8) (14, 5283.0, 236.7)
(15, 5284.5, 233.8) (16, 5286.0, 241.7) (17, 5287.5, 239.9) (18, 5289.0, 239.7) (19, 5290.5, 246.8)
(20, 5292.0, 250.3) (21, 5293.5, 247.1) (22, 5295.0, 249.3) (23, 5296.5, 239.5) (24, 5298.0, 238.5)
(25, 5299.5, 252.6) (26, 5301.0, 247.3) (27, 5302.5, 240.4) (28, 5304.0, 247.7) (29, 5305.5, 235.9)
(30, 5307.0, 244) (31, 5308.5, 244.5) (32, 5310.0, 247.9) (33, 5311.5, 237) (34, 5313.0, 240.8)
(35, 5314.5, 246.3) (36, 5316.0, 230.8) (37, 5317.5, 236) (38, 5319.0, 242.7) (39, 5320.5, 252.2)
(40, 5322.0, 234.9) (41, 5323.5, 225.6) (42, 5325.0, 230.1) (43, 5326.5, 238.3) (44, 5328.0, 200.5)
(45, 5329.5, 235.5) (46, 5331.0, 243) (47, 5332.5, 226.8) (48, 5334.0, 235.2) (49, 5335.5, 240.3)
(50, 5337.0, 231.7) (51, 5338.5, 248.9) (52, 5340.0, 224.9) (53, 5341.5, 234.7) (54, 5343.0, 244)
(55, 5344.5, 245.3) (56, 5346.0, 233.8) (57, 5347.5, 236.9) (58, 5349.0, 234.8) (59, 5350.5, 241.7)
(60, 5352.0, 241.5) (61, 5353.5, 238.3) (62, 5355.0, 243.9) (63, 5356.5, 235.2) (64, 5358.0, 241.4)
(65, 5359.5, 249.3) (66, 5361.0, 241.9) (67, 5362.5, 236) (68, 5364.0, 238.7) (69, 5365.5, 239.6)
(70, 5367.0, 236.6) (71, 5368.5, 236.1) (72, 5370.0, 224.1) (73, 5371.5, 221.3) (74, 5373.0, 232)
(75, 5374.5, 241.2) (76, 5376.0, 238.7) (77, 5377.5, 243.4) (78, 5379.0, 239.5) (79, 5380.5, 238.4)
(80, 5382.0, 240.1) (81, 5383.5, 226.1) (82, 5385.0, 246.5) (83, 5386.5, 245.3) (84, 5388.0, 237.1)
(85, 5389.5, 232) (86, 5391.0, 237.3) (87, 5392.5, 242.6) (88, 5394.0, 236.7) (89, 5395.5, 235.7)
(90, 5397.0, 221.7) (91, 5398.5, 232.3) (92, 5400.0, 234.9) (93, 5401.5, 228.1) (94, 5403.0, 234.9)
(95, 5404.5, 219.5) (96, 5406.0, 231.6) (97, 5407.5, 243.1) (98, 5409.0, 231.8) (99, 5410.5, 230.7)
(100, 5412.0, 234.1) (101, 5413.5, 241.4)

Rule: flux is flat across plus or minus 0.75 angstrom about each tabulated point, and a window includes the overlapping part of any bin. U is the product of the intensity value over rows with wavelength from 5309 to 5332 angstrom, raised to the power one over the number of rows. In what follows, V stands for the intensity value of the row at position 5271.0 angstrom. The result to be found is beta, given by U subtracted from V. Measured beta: -8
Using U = 236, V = 227.4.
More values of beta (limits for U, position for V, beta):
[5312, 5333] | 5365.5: 5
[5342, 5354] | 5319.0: 3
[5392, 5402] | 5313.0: 8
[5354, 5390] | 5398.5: -5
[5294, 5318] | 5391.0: -5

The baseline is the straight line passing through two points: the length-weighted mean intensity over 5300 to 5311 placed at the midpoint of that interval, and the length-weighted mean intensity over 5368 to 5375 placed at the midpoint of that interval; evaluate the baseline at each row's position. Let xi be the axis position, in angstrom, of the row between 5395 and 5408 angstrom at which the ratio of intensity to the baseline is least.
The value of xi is 5404.5 angstrom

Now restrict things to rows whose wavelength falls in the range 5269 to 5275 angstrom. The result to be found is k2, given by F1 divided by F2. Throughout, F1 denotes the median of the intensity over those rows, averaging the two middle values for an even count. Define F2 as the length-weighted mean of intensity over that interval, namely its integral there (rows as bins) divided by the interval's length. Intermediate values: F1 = 232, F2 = 230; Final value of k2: 1.01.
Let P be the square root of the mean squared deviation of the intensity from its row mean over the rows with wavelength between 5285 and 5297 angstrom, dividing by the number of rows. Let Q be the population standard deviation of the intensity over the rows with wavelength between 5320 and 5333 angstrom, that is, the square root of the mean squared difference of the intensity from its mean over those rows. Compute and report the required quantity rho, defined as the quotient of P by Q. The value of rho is 0.3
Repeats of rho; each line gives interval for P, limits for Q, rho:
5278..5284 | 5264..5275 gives 0.5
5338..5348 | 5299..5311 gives 1.6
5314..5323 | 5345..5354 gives 2.4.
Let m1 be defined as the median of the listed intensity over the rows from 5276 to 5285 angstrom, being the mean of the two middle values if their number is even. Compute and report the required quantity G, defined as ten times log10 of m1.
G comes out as 23.9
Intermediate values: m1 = 244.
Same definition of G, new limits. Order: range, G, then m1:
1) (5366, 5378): 23.7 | 236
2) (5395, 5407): 23.7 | 232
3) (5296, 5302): 23.9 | 243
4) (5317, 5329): 23.7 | 235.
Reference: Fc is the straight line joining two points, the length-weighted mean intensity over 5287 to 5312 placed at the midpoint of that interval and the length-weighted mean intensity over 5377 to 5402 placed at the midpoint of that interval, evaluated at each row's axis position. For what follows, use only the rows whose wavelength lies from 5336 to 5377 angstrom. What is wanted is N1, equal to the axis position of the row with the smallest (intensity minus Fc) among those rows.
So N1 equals 5371.5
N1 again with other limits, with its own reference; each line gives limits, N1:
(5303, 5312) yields 5305.5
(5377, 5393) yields 5383.5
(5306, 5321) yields 5316.0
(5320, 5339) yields 5328.0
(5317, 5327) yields 5323.5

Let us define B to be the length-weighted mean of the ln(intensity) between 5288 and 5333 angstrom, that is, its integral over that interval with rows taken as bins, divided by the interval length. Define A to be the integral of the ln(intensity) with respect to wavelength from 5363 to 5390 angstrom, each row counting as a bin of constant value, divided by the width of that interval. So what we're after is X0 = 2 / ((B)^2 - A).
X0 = 0.0815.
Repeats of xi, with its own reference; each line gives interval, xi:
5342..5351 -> 5346.0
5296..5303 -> 5298.0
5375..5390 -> 5383.5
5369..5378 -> 5371.5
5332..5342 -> 5340.0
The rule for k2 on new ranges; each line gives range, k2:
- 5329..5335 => 1.00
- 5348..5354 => 1.00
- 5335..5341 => 1.00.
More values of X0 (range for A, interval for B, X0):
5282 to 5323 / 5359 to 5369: 0.0815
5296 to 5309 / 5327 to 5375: 0.0821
